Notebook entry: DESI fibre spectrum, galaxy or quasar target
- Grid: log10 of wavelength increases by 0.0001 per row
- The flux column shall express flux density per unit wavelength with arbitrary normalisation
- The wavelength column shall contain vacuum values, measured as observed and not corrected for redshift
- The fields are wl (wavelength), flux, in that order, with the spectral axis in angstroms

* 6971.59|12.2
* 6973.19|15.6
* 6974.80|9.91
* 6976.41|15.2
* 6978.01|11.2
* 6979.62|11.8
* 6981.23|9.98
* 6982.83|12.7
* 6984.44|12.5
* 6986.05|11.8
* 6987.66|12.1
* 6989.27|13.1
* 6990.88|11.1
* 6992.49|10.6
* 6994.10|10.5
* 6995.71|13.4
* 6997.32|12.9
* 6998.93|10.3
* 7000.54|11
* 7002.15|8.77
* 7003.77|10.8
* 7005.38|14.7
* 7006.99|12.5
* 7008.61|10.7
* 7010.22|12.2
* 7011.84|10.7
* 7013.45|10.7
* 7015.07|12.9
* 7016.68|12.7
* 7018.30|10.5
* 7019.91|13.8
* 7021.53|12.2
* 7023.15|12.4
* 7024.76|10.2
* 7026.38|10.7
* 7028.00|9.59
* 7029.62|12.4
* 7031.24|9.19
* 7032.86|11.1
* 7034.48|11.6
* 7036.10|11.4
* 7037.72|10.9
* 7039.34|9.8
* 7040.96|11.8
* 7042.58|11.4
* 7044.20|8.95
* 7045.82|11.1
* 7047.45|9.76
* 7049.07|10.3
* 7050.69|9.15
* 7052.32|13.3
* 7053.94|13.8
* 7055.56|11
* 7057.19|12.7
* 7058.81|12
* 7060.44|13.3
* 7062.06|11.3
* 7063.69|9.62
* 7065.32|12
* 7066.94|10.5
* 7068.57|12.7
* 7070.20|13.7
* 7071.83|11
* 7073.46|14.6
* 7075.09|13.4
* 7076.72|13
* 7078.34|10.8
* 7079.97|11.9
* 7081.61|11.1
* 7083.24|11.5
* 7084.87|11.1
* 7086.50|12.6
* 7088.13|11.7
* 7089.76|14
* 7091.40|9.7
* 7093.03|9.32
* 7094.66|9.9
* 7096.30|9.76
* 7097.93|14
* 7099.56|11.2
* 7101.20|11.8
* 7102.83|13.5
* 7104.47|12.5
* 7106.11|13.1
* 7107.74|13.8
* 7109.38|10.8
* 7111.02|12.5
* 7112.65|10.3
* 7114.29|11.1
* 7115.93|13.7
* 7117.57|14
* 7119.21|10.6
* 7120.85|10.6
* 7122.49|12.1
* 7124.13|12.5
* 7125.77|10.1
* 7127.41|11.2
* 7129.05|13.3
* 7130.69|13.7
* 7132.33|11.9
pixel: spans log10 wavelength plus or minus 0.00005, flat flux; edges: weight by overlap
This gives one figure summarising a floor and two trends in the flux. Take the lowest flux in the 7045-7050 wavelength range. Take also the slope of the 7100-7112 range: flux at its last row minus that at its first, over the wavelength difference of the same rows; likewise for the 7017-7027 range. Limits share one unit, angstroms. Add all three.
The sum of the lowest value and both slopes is 9.86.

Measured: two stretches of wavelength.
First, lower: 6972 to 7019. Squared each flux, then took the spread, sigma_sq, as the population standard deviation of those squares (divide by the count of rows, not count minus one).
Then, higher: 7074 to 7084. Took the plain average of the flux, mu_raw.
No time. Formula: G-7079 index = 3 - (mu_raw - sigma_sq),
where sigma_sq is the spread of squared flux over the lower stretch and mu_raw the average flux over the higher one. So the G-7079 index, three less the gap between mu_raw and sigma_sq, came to 30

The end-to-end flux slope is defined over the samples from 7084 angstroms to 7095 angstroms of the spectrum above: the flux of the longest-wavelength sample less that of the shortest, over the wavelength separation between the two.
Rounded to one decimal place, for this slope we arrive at -0.1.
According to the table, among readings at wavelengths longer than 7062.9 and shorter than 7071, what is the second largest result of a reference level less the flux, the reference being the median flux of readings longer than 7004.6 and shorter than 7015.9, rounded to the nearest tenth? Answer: 1.7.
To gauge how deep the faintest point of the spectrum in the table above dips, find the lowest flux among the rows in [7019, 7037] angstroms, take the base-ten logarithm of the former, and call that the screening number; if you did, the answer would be 0.96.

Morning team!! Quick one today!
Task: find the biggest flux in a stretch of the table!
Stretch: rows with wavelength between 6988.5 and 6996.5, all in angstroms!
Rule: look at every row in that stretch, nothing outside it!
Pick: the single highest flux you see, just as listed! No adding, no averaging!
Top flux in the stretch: 13.4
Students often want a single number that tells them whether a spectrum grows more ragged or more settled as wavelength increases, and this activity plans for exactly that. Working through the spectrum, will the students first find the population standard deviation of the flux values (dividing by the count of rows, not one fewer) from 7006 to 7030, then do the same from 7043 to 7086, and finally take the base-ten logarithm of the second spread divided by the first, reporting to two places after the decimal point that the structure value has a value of 0.10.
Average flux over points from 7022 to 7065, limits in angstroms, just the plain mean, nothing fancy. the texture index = 11.1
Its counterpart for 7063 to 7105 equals 11.8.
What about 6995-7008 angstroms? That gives 11.8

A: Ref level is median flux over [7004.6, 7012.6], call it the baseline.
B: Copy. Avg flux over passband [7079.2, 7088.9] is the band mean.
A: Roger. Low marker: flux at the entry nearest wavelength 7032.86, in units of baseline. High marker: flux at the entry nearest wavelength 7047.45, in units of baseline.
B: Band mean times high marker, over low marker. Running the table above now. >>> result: 10.2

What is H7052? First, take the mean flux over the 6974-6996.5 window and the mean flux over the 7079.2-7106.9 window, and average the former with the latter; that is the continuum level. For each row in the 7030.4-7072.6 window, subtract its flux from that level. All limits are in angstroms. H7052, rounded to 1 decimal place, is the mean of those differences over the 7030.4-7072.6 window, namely 0.5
